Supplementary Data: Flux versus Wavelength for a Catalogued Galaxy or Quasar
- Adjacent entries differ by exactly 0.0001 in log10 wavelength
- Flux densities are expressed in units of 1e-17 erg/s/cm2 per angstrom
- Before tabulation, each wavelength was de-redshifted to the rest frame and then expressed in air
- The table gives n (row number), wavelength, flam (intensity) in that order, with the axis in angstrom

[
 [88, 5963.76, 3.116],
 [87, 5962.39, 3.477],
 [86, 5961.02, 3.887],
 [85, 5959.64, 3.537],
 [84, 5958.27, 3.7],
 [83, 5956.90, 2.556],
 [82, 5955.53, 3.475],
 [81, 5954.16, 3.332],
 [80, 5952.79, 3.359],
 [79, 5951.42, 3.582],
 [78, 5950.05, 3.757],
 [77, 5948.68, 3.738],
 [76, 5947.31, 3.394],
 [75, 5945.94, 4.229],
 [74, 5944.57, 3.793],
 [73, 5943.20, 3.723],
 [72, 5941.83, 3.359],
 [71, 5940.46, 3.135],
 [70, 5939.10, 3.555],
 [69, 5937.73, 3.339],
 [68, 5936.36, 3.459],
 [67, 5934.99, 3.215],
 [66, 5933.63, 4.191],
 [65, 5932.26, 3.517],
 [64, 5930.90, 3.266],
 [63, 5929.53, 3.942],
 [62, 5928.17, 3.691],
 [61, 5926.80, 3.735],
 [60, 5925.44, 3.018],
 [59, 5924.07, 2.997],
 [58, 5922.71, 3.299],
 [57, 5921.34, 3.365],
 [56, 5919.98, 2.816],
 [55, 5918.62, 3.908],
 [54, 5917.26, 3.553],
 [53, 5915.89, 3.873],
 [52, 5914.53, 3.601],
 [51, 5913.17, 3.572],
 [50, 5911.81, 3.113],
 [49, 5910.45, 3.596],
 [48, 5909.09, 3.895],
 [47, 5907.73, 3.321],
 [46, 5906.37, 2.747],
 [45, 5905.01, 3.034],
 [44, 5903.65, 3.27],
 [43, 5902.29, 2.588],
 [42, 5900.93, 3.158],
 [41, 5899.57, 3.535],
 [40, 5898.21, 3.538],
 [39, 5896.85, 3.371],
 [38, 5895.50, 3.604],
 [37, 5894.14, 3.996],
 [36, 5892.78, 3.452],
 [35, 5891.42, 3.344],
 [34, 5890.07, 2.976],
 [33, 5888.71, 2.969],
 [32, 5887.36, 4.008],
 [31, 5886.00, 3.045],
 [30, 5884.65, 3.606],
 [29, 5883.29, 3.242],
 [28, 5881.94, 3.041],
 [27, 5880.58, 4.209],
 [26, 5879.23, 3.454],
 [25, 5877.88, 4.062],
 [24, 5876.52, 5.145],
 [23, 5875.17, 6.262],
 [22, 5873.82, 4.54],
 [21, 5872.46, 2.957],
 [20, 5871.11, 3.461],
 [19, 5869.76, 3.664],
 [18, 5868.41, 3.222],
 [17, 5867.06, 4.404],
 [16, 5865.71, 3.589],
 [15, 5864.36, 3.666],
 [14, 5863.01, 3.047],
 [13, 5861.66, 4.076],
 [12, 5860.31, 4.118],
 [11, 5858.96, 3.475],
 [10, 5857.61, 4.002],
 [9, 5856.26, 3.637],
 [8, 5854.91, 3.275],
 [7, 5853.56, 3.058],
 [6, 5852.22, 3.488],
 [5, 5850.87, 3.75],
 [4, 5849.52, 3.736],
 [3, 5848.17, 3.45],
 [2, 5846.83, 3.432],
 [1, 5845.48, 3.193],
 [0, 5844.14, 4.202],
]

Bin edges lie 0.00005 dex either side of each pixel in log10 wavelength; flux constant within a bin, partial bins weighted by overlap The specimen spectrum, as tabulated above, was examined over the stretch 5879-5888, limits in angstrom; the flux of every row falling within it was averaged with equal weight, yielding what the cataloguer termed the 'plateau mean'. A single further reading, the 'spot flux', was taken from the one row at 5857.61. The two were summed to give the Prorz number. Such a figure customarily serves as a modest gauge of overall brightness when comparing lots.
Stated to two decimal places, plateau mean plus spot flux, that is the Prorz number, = 7.52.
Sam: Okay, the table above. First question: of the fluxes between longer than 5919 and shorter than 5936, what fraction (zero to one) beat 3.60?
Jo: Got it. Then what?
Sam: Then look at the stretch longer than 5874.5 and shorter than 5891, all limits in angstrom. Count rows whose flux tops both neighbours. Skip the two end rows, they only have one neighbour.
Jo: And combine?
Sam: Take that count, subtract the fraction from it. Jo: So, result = 2.67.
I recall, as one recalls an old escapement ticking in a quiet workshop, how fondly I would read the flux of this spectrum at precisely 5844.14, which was 4.202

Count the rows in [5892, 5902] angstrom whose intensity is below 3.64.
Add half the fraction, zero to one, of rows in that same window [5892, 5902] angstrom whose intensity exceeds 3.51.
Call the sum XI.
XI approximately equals 6.3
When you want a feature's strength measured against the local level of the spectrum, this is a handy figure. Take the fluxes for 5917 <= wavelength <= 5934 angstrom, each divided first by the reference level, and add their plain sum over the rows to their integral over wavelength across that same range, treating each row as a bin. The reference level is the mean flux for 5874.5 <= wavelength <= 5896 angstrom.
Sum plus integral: 28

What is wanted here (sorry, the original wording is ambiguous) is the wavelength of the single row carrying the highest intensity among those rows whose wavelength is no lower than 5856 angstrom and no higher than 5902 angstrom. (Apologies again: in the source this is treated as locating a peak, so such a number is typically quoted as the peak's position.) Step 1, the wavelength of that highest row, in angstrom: 5875.17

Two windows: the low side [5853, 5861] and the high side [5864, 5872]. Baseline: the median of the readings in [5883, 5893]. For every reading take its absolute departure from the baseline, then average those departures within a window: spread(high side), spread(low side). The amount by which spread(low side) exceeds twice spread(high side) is -0.41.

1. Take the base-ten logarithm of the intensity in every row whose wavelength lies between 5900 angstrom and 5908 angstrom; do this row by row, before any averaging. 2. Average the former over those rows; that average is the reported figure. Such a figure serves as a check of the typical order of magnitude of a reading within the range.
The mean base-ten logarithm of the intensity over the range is 0.478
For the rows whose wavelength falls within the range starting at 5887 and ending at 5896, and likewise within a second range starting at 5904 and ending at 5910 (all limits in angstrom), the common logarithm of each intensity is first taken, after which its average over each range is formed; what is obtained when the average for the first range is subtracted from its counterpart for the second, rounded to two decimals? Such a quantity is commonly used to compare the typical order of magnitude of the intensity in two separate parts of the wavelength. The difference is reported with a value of -0.03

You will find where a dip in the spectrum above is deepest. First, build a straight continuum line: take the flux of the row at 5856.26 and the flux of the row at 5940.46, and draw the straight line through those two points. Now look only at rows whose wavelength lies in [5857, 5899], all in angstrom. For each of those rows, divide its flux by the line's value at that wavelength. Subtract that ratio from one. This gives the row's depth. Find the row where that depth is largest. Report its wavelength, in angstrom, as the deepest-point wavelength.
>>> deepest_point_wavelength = 5872.46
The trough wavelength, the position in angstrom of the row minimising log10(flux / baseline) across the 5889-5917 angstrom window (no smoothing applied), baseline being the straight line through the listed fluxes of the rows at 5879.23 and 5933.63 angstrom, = 5902.29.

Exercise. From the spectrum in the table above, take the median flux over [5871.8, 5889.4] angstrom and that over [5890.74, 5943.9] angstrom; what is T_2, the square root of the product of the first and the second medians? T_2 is 3.53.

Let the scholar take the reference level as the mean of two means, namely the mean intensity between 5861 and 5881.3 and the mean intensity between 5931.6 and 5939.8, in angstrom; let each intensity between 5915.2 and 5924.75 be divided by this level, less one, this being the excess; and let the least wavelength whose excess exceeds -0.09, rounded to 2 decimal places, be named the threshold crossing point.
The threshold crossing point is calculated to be 5915.89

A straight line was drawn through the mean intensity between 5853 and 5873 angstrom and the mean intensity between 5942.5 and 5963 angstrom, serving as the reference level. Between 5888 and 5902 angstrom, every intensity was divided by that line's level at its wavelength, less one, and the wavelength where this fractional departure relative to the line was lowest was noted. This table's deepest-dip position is 5888.71 angstrom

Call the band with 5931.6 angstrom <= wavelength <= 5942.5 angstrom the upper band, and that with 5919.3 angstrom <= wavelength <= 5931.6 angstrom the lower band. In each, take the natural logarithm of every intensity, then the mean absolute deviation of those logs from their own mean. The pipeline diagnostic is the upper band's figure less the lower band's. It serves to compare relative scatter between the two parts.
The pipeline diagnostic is -0.03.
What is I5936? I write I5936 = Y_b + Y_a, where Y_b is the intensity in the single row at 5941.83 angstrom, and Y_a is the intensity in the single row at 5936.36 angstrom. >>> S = 6.8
